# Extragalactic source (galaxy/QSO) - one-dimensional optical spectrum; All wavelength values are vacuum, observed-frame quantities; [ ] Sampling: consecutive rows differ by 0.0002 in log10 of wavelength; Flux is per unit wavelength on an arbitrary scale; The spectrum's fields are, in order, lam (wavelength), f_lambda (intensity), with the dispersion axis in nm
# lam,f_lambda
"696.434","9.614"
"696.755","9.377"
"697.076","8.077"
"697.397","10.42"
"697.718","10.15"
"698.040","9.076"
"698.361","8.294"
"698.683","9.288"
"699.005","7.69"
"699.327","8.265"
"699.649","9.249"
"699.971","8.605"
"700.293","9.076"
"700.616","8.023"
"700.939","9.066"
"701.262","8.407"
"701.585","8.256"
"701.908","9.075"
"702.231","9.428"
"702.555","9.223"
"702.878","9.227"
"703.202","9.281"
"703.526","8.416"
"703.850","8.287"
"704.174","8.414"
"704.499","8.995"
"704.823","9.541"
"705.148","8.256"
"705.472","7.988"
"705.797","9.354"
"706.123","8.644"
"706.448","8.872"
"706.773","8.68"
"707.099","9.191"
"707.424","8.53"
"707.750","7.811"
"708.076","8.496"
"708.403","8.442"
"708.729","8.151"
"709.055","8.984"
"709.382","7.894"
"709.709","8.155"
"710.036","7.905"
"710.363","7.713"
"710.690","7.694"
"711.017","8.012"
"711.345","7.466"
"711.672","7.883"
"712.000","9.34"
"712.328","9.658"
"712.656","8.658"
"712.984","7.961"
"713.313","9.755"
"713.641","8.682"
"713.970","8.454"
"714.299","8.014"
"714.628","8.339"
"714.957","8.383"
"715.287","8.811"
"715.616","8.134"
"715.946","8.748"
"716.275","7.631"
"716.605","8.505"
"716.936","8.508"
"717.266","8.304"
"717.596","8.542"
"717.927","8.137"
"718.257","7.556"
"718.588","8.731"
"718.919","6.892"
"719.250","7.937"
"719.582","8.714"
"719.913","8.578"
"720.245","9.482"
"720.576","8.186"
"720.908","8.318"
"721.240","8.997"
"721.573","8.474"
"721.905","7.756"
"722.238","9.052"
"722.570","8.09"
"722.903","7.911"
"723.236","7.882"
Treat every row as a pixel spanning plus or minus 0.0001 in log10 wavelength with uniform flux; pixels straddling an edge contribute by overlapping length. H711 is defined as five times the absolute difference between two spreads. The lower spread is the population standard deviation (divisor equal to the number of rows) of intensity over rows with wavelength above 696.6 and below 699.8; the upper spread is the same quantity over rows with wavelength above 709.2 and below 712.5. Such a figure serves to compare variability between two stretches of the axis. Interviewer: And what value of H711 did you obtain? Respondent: 0.8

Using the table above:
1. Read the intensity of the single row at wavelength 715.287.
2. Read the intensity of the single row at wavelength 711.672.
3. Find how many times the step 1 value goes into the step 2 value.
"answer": 0.89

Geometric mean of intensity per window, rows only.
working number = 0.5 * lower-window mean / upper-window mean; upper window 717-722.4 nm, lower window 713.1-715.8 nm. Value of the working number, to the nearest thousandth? 0.514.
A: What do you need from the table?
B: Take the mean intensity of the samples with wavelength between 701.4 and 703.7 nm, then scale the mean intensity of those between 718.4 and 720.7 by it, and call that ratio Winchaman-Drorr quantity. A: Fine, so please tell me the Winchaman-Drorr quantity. 0.93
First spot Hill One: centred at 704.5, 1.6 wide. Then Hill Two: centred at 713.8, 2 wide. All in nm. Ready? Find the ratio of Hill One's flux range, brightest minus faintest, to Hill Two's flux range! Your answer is 0.72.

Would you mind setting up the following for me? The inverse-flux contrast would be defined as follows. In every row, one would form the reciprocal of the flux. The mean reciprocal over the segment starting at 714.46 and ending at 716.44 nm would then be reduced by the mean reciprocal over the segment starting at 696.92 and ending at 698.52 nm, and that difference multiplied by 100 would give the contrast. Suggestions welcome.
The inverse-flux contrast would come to 1.04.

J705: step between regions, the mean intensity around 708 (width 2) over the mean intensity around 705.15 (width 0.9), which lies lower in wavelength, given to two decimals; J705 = 0.98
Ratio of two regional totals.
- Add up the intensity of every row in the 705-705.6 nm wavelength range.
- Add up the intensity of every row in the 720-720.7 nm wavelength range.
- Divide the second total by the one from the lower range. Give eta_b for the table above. 1.09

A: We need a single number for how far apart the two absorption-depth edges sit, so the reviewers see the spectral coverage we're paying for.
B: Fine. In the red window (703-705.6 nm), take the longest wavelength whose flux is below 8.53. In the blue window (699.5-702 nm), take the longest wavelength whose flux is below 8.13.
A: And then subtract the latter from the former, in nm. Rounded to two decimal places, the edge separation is 4.86 nm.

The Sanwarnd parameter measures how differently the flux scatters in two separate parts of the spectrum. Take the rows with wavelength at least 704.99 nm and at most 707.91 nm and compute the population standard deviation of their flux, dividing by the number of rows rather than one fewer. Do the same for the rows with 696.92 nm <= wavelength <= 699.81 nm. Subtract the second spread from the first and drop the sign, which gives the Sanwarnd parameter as 0.40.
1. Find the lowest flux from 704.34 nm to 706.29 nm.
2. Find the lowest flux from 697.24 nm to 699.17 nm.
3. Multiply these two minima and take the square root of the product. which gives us 7.84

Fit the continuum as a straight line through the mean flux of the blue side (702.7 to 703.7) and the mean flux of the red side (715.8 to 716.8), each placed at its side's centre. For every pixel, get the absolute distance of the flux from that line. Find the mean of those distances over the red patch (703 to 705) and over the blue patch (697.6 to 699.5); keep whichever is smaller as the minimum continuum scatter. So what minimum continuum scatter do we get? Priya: 0.46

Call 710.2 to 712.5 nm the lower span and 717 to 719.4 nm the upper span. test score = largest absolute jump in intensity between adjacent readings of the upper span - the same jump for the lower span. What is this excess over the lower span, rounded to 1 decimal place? 0.4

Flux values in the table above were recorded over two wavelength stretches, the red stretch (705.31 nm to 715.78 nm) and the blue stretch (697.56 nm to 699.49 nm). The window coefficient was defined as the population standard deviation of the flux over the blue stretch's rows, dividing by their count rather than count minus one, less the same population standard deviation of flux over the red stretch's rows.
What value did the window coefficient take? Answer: 0.23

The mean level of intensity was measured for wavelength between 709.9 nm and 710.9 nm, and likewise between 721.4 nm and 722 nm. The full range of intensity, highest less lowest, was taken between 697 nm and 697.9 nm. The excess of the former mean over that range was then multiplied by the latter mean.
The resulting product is 44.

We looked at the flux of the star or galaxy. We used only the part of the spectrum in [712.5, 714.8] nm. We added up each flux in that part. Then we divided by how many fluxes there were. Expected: 8.55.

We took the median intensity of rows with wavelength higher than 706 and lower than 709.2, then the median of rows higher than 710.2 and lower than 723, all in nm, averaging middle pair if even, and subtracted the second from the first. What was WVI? 0.25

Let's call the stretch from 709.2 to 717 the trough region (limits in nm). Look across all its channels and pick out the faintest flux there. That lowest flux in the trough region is 7.466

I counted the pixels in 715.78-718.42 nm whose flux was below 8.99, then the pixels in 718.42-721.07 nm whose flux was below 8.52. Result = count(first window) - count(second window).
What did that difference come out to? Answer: 4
